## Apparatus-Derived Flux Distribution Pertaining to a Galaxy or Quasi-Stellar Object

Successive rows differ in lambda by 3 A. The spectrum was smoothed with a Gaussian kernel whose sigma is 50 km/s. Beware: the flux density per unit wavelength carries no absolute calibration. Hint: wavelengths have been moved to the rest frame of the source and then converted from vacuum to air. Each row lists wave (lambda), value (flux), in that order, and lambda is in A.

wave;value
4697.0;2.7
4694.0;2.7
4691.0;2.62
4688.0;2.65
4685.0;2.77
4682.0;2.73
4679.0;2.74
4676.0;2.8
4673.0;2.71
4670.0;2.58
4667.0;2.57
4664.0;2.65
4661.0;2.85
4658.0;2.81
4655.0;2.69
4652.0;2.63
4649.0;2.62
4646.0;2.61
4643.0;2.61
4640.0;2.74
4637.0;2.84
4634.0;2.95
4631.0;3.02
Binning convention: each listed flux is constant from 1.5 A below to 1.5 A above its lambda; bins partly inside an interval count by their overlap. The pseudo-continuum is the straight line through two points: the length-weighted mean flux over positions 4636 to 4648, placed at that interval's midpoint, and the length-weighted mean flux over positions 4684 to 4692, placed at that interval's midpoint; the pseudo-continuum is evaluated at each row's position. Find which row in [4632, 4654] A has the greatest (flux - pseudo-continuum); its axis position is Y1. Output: 4634.0 A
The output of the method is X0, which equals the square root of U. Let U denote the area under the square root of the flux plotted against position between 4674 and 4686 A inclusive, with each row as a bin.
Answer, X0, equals 4.46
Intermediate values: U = 19.9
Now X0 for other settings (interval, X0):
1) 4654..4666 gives 4.46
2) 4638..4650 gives 4.42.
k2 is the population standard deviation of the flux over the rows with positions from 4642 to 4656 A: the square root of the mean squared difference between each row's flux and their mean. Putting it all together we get 0.03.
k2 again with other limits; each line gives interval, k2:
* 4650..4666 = 0.09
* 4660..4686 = 0.09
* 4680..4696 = 0.05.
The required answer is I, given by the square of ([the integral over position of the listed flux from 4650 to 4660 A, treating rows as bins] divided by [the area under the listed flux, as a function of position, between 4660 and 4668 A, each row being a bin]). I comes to 1.6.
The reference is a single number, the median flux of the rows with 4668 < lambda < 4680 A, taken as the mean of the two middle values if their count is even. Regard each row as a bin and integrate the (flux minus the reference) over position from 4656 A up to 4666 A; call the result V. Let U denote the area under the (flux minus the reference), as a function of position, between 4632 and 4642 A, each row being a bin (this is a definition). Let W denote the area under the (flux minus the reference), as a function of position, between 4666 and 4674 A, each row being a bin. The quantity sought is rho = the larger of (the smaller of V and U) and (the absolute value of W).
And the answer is 0.9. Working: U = 1.2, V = 0.3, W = -0.9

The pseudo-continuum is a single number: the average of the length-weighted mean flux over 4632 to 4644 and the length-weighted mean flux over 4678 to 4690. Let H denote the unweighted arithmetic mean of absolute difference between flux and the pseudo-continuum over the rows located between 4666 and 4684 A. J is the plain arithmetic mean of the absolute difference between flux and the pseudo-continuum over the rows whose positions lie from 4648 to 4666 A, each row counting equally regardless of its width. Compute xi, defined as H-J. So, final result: -0.01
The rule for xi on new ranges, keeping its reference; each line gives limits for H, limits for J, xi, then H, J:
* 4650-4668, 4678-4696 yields 0.05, 0.107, 0.062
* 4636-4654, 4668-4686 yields 0.06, 0.112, 0.055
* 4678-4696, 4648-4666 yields -0.04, 0.062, 0.098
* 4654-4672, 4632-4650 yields -0.01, 0.115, 0.122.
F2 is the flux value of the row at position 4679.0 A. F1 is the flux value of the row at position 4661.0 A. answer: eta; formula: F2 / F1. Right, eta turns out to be 0.96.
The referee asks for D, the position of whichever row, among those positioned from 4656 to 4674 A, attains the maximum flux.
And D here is 4661.0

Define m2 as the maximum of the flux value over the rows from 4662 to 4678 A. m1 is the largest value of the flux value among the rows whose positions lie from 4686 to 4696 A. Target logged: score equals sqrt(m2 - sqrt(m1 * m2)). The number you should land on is 0.22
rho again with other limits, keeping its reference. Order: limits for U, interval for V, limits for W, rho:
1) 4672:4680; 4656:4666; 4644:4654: 1.0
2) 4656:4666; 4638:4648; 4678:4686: 0.2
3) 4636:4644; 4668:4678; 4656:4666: 0.3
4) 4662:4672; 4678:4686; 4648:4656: 0.6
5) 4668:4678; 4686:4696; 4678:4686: 0.2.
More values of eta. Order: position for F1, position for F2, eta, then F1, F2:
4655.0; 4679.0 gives 1.02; 2.69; 2.74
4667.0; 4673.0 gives 1.05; 2.57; 2.71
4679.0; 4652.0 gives 0.96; 2.74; 2.63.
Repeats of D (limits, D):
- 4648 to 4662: 4661.0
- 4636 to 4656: 4637.0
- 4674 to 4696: 4676.0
